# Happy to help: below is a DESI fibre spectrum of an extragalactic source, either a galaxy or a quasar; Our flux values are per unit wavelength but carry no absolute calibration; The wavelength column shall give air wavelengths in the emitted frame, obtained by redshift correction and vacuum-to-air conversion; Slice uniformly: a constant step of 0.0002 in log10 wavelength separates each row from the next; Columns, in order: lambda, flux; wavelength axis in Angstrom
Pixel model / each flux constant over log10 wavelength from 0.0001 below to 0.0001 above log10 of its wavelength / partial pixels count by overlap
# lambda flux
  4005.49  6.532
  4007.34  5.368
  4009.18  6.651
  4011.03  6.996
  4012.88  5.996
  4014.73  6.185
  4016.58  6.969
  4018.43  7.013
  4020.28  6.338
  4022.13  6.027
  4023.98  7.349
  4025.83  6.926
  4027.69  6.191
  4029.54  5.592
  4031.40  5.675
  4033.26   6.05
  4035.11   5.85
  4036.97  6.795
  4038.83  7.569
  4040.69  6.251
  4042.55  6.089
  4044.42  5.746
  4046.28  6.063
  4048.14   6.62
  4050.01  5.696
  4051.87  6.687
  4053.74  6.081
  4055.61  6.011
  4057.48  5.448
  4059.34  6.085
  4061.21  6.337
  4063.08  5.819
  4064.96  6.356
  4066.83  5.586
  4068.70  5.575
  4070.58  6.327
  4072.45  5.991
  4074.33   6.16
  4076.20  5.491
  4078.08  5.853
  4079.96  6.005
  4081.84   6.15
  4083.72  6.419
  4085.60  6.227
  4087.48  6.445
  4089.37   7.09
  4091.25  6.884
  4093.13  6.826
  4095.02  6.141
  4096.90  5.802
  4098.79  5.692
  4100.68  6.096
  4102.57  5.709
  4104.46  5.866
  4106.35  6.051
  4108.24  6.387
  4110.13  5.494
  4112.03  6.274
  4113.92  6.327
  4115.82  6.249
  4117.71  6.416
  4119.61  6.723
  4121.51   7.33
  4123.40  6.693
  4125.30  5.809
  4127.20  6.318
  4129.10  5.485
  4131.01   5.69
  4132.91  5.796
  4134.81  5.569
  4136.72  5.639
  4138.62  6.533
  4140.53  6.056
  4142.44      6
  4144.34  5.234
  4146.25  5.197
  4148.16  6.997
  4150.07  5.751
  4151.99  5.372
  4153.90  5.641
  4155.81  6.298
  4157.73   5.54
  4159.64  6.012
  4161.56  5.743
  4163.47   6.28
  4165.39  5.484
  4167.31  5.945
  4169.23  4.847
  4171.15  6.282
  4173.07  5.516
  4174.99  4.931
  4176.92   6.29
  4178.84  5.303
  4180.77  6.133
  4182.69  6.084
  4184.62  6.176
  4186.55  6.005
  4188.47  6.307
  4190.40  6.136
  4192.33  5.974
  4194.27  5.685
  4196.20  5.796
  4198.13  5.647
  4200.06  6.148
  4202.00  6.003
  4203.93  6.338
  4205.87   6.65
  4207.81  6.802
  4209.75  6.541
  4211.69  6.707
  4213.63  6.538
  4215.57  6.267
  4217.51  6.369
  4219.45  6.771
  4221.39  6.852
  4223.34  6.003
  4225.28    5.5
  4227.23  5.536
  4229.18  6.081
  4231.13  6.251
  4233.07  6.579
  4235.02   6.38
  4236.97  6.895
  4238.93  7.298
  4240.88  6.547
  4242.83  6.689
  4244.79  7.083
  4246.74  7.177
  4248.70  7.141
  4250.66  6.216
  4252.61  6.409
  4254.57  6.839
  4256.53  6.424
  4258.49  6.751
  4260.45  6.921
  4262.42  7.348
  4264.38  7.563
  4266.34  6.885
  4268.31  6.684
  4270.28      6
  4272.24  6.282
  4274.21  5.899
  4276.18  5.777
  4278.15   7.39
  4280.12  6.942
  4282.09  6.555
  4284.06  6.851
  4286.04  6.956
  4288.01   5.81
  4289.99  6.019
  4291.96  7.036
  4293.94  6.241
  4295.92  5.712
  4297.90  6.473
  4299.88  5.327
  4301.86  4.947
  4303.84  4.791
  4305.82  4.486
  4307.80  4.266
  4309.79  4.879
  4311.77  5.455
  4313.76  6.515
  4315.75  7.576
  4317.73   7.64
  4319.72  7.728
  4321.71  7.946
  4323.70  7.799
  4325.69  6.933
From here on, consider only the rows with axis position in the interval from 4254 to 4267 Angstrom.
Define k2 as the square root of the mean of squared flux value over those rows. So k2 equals 7.0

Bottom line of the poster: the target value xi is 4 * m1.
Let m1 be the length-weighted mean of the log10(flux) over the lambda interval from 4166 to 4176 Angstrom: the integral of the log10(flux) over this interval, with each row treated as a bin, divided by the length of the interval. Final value 2.95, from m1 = 0.738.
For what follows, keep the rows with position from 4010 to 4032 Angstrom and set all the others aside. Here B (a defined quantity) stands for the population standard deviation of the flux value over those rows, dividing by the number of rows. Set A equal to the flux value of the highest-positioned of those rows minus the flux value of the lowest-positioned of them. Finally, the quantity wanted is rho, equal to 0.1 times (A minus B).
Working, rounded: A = -1.3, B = 0.56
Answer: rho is -0.19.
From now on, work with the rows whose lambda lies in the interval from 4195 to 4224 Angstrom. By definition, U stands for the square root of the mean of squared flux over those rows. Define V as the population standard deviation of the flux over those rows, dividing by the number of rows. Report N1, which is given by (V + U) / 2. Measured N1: 3.37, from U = 6.37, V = 0.366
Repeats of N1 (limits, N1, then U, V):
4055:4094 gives 3.30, 6.16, 0.436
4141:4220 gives 3.26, 6.01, 0.504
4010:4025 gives 3.56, 6.63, 0.495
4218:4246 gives 3.50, 6.48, 0.520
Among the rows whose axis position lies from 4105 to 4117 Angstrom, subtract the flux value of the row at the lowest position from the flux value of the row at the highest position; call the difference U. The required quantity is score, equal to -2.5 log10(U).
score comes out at 1.76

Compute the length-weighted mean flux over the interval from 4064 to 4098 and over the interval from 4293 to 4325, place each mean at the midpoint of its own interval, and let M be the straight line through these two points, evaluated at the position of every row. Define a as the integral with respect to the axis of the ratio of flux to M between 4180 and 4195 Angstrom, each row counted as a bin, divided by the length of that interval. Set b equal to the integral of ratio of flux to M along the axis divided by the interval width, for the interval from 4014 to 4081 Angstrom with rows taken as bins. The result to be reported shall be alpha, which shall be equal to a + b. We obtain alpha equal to 1.99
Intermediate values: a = 0.99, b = 1.00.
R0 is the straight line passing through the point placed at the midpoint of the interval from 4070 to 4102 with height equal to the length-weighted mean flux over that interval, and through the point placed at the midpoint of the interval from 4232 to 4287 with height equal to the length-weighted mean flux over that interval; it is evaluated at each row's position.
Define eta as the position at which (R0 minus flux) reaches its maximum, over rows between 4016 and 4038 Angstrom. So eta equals 4029.54 Angstrom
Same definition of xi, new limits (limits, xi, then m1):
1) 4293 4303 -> 3.02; 0.755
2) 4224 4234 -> 3.11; 0.777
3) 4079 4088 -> 3.18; 0.795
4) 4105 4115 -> 3.14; 0.784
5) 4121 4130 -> 3.19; 0.797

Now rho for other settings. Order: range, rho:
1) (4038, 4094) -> -0.12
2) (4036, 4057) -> -0.13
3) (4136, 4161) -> -0.01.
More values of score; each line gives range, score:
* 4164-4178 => 0.23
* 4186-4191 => 2.21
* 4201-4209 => 0.24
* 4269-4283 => 0.64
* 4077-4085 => 0.62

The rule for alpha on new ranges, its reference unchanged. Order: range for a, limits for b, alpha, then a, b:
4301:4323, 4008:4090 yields 2.00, 0.99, 1.01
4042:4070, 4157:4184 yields 1.91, 0.97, 0.93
